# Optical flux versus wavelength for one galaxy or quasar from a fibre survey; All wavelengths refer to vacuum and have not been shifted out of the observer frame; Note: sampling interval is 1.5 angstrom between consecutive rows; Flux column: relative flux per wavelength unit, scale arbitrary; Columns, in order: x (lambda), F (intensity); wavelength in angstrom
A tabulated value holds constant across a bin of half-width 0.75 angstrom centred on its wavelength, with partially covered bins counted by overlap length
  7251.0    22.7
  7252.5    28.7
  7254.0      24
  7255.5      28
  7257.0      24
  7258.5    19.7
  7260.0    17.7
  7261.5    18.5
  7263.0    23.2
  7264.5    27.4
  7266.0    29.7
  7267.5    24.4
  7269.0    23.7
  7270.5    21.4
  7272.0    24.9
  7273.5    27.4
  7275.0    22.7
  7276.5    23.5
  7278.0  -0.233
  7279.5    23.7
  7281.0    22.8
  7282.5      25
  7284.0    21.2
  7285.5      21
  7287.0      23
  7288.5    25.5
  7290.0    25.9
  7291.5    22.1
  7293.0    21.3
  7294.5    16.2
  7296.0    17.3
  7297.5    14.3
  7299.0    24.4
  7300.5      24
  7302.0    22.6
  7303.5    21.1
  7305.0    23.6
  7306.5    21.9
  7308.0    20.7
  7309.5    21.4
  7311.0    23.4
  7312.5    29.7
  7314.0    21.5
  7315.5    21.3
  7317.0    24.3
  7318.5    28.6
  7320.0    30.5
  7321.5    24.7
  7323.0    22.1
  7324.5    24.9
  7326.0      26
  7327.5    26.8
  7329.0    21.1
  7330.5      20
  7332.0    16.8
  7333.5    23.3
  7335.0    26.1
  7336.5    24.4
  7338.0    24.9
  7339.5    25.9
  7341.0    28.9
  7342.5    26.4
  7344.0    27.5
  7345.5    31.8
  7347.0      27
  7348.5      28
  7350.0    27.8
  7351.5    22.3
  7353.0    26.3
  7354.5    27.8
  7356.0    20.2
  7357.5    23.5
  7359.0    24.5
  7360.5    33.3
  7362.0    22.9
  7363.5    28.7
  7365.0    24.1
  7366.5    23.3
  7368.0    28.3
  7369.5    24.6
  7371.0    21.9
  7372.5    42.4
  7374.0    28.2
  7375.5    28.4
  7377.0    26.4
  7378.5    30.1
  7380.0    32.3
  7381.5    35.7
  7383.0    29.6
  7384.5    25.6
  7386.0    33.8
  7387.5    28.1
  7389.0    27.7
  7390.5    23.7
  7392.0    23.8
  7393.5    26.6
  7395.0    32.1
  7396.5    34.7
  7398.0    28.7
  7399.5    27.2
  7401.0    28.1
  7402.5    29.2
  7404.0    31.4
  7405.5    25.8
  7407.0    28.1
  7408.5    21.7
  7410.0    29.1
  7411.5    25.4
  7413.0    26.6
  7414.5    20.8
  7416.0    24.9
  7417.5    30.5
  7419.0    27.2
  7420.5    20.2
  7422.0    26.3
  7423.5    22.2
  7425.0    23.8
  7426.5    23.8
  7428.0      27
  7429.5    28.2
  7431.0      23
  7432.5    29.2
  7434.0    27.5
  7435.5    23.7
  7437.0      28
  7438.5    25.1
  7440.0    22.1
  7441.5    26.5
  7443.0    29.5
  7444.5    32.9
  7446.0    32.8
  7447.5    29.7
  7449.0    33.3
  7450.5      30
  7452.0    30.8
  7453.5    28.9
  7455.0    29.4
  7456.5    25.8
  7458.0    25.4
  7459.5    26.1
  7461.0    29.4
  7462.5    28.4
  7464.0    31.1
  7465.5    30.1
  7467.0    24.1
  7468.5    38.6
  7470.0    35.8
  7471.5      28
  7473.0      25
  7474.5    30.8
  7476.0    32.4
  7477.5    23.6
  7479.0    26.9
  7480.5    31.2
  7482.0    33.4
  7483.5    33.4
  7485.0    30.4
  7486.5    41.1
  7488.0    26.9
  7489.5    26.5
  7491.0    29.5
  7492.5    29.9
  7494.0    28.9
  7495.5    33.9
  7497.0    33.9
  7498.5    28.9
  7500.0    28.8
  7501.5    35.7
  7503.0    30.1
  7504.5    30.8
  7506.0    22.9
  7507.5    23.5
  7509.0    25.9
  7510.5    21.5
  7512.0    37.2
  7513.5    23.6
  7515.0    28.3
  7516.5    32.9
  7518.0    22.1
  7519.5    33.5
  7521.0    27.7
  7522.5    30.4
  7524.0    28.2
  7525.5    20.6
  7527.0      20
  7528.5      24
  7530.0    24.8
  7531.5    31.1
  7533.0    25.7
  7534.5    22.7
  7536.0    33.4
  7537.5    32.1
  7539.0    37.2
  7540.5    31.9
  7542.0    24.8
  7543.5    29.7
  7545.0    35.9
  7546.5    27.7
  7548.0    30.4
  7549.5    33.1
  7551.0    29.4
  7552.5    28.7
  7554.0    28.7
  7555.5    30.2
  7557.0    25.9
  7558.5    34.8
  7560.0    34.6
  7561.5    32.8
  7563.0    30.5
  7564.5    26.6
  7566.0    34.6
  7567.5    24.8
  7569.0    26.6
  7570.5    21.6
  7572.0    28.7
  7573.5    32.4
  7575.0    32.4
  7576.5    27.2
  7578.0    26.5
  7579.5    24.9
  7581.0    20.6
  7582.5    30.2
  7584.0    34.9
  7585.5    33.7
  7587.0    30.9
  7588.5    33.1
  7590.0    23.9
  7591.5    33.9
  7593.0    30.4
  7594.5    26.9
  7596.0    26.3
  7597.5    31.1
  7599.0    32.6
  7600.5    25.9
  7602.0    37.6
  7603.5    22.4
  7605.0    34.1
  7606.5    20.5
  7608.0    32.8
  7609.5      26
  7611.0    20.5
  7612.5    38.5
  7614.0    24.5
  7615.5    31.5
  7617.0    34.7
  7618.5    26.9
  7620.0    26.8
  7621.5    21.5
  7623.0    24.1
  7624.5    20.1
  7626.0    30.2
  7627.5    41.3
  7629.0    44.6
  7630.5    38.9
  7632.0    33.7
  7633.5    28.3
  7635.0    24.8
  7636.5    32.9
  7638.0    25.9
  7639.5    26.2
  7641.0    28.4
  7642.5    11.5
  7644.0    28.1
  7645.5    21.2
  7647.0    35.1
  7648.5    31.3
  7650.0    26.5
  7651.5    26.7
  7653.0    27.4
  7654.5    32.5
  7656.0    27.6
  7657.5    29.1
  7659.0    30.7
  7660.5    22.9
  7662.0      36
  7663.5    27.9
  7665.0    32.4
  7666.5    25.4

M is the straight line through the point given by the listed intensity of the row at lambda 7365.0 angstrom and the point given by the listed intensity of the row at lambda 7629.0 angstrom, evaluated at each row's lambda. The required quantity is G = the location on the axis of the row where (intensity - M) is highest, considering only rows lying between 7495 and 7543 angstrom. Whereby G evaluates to 7512.0 angstrom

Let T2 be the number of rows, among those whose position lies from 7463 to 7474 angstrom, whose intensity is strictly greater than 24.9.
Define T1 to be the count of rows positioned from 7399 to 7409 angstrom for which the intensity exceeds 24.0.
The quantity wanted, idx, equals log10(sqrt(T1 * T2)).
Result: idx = 0.78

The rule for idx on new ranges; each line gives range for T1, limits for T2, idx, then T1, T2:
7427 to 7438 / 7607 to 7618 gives 0.70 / 5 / 5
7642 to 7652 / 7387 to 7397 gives 0.70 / 5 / 5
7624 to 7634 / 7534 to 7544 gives 0.74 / 6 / 5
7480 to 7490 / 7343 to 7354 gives 0.81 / 7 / 6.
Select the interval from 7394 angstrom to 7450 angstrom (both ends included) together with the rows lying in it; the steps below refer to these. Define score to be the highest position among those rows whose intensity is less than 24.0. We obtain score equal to 7440.0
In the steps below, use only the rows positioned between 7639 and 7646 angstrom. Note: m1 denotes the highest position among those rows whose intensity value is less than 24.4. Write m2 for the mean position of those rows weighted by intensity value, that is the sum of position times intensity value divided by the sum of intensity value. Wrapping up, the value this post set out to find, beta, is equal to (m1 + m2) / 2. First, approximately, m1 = 7645.5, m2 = 7642.4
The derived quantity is 7643.9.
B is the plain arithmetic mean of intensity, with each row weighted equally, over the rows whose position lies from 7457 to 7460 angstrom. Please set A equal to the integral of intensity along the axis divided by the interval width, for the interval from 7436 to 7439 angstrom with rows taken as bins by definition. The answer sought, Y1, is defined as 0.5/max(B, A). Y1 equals 0.019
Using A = 26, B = 26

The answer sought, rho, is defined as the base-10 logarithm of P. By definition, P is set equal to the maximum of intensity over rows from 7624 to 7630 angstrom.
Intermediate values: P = 44.6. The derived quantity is 1.65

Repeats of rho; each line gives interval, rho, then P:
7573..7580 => 1.51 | 32.4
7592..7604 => 1.58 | 37.6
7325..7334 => 1.43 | 26.8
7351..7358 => 1.44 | 27.8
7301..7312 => 1.37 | 23.6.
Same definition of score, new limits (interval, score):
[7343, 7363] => 7362.0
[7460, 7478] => 7477.5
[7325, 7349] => 7333.5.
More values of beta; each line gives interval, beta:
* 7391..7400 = 7393.9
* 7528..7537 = 7533.5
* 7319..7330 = 7326.7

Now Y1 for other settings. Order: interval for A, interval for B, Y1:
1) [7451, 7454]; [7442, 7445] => 0.016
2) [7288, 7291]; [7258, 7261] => 0.020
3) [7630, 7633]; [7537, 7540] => 0.014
